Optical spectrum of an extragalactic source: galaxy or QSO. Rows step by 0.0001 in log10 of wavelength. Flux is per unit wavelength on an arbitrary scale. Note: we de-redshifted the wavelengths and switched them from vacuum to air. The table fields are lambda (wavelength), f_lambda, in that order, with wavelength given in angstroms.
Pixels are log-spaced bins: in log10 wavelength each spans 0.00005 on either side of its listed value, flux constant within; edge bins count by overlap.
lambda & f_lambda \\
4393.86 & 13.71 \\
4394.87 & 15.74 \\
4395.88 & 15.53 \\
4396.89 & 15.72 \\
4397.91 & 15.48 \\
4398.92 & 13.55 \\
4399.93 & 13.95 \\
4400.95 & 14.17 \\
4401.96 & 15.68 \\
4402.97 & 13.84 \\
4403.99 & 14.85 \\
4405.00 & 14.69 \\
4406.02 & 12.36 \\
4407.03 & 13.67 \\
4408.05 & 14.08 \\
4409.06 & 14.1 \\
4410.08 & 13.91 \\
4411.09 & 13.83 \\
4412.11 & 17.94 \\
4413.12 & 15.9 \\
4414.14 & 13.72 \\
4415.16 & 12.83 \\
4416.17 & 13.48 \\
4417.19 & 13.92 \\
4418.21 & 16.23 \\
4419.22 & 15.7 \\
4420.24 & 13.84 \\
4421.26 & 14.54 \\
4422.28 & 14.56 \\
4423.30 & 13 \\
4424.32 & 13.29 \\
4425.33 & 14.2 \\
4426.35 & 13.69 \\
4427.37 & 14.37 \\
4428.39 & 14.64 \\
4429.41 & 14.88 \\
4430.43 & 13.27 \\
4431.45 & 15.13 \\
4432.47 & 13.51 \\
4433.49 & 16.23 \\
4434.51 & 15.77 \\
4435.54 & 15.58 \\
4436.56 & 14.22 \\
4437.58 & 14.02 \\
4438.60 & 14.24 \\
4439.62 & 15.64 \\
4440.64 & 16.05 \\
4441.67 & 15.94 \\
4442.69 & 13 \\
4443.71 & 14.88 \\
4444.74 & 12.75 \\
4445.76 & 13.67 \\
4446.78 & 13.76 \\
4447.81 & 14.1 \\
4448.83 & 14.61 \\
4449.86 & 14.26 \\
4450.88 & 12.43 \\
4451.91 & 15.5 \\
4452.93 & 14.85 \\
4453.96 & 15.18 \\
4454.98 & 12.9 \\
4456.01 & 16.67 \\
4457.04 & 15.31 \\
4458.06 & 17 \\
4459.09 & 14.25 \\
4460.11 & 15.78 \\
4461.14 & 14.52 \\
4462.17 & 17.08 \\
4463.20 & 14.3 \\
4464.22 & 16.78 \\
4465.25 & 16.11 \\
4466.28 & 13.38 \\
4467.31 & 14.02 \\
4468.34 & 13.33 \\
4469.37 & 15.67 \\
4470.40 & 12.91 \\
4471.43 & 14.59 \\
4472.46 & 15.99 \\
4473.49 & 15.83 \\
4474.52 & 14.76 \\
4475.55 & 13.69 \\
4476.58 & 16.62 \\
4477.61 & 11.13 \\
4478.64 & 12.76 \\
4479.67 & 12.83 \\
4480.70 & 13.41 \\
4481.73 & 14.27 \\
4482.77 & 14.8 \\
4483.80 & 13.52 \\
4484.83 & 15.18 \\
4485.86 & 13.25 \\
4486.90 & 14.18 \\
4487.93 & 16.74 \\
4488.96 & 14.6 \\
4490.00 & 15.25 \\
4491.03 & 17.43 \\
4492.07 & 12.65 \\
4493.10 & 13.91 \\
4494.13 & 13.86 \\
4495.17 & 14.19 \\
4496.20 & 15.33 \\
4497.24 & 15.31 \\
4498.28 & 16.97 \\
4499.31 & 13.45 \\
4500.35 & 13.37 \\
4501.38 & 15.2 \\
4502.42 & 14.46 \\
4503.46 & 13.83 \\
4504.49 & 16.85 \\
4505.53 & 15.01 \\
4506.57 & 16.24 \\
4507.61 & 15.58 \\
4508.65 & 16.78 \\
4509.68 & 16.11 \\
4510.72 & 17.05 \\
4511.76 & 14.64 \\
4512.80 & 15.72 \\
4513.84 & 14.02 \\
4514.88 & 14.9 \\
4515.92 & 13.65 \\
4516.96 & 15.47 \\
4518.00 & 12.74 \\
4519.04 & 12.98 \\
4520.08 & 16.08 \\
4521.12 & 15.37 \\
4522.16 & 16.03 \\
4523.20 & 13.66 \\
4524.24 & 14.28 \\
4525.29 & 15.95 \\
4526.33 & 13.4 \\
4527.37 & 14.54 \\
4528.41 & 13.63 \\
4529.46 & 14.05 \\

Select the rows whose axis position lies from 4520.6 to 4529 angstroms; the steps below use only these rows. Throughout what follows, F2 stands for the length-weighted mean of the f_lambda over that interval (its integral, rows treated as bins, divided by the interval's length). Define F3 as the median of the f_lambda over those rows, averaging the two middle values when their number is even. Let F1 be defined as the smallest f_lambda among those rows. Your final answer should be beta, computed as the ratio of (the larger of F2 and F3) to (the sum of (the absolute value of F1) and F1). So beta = 0.545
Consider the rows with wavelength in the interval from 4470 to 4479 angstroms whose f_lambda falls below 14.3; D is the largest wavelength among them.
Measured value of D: 4478.64 angstroms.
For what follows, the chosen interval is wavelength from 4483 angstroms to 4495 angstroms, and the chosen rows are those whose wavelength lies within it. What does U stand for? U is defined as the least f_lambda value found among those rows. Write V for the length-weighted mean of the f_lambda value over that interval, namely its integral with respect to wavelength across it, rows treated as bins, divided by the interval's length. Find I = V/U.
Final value 1.15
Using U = 12.65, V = 14.59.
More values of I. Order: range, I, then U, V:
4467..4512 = 1.32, 11.13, 14.72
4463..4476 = 1.14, 12.91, 14.73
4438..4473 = 1.19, 12.43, 14.75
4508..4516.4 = 1.13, 13.65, 15.37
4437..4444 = 1.14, 13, 14.83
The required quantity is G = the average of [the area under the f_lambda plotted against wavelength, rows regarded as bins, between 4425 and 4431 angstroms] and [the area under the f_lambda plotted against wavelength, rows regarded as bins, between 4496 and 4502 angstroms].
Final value 87.2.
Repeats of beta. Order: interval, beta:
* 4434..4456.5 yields 0.585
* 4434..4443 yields 0.599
